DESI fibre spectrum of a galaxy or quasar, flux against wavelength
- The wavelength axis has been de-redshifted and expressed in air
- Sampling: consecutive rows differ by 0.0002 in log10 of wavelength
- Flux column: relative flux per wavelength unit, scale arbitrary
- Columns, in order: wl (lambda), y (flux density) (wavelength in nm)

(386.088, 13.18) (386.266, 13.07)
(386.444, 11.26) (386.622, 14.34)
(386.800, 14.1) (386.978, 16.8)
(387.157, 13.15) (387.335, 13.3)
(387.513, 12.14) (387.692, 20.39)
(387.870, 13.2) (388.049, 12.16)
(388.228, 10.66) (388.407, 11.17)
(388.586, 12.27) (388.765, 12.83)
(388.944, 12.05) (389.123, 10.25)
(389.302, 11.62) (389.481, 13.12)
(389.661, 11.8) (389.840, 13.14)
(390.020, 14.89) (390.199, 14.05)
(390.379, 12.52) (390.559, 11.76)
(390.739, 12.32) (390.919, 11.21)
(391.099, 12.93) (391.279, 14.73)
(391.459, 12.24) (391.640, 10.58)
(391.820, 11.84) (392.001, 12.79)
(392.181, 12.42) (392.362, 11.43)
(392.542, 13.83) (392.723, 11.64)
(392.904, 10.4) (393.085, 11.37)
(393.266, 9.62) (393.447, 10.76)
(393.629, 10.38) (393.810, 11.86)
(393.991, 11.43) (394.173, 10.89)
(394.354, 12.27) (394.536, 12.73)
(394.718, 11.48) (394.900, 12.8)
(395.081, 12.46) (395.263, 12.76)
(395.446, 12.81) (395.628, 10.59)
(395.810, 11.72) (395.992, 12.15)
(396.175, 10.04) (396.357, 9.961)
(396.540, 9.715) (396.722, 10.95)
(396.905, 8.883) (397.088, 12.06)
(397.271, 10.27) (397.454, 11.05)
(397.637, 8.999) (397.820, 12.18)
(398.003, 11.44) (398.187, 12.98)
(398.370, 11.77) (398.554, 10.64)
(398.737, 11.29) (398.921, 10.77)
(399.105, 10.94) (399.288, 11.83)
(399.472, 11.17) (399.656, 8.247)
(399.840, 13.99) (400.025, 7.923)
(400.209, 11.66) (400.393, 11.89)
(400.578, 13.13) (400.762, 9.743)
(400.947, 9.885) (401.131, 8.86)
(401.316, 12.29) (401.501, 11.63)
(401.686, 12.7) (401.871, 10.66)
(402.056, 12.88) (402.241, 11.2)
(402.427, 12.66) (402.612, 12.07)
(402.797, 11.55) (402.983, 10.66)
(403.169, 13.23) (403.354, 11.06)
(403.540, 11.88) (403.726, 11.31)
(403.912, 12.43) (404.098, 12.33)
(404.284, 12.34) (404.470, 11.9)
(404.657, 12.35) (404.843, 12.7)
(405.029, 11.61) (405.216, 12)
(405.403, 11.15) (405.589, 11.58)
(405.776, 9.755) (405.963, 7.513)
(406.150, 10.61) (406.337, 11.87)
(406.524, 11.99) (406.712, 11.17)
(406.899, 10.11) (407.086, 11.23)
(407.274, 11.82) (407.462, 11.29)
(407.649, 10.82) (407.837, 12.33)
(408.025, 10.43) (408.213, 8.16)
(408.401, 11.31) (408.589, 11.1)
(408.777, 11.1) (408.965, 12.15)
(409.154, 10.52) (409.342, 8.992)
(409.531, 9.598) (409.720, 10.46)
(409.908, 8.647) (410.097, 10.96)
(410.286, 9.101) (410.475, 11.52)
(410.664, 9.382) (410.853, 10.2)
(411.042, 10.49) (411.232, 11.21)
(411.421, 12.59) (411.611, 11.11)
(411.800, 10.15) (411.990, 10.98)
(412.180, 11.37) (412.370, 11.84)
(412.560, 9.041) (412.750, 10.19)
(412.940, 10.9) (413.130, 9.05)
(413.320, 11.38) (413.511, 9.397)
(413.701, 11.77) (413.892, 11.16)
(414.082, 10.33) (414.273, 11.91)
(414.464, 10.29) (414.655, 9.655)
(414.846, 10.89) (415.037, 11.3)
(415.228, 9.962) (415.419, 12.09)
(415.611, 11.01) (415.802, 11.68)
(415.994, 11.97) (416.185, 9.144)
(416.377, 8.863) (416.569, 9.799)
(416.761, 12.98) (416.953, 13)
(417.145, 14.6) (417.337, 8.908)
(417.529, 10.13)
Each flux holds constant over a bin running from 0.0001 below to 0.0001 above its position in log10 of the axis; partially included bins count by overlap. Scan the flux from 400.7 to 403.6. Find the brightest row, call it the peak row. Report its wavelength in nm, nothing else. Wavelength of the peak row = 403.169 nm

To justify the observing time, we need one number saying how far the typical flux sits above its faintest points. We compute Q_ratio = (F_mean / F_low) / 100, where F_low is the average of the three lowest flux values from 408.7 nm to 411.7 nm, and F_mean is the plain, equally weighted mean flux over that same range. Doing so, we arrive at 0.0118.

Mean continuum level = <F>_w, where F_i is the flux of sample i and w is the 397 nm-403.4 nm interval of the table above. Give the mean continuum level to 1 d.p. 11.3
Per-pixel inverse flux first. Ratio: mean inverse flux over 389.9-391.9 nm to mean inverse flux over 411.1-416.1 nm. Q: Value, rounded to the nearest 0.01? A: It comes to 0.86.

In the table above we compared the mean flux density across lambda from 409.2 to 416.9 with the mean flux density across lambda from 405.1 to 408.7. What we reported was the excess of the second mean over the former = 0.3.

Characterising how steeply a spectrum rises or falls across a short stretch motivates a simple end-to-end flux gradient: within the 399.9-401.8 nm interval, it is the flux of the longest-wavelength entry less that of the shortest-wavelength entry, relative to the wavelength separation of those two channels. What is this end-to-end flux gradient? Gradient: 2.9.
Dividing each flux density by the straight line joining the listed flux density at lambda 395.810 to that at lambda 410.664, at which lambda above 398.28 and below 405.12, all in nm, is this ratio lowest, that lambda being 400.025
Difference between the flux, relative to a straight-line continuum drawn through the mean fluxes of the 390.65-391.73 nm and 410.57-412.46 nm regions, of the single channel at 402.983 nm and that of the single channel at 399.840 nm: -0.27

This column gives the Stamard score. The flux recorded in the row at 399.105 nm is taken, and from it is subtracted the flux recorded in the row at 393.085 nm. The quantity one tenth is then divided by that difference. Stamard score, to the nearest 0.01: -0.23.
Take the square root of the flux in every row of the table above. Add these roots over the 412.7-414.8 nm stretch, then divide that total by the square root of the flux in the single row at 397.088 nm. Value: 10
